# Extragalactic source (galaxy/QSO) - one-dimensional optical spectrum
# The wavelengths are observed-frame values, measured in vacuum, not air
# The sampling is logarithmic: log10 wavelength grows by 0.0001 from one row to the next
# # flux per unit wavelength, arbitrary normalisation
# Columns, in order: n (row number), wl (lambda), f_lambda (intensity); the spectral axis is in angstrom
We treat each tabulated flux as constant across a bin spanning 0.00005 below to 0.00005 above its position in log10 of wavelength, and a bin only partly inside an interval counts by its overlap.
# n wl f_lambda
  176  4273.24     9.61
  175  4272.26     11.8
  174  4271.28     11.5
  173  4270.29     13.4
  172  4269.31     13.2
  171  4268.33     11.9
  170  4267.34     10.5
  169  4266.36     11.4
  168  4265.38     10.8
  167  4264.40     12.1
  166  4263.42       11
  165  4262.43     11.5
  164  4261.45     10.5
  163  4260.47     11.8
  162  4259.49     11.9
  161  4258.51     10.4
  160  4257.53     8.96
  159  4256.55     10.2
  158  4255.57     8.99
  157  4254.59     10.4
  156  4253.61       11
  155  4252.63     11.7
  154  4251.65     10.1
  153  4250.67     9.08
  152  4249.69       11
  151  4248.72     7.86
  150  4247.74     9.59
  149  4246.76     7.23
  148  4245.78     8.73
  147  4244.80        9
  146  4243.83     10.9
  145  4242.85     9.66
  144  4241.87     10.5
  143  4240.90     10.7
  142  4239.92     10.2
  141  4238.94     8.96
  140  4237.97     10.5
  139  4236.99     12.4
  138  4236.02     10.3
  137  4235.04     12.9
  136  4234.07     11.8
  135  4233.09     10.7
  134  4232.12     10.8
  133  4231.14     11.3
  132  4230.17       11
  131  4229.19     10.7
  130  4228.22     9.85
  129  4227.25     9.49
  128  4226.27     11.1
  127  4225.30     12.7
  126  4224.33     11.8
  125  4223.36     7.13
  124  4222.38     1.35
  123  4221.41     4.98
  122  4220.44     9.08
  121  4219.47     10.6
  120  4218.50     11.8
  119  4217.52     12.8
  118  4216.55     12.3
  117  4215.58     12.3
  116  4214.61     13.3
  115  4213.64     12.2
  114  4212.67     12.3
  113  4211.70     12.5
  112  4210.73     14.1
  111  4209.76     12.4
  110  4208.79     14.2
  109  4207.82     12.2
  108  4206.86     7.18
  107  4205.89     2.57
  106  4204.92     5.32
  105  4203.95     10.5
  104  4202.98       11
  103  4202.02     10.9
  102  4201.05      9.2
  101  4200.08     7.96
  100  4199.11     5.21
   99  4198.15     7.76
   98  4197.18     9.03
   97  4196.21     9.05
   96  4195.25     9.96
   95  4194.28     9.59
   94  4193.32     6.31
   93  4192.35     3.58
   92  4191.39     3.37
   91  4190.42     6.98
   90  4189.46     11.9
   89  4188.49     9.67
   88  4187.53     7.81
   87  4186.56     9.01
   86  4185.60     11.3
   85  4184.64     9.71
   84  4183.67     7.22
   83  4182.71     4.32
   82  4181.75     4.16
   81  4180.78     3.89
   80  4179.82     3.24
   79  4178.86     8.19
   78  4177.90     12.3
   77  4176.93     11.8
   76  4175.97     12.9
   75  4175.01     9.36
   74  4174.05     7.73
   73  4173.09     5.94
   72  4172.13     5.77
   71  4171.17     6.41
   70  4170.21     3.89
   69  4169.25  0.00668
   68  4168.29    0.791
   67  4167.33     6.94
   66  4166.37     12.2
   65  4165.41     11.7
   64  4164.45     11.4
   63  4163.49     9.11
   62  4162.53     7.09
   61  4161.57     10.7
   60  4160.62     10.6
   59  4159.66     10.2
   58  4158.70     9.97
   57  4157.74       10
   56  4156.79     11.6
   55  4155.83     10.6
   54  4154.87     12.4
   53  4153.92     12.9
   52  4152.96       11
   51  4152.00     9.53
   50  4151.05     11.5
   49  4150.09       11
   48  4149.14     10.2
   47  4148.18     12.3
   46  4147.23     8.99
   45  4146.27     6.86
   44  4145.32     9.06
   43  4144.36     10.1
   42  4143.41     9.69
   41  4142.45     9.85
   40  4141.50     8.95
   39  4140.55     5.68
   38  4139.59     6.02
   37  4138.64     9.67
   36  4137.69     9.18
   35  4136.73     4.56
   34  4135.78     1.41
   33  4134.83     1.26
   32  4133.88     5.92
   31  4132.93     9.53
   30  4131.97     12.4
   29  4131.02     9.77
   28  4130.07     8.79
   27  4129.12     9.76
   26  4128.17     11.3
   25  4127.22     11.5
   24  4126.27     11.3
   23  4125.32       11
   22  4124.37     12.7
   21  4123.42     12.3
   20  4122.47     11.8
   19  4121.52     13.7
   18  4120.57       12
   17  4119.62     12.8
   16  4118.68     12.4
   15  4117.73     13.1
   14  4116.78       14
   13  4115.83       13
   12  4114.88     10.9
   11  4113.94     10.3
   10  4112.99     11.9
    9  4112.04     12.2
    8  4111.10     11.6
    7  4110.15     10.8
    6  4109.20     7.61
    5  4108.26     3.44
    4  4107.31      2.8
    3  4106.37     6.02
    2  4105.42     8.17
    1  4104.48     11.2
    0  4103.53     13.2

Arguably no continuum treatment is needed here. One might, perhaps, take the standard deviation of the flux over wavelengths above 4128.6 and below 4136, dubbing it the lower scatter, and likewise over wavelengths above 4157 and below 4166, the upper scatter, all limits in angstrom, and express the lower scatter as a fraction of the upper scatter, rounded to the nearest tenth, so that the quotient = 3.0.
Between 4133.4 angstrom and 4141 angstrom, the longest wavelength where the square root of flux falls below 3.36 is 4140.55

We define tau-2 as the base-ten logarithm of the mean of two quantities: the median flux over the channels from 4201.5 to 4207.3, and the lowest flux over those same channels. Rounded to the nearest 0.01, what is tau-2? 0.76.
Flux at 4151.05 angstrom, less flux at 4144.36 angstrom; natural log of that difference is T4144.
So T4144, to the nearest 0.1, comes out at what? 0.3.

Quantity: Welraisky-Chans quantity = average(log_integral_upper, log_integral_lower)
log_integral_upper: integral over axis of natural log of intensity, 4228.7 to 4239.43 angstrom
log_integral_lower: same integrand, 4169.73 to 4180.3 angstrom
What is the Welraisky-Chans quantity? 23.4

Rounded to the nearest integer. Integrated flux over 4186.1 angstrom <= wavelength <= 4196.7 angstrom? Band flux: 84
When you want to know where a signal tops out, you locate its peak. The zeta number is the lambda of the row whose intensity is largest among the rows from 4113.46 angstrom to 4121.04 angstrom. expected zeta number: 4116.78 angstrom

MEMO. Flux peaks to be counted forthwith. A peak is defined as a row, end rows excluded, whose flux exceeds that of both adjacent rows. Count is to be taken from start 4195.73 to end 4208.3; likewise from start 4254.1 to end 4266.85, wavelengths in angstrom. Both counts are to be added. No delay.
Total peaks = 5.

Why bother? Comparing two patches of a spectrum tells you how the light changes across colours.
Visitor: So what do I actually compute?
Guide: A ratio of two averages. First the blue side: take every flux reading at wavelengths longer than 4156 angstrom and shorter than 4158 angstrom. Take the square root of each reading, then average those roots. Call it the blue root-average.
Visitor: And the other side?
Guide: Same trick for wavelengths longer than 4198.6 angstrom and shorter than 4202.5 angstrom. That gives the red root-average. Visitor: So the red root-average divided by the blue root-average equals 0.87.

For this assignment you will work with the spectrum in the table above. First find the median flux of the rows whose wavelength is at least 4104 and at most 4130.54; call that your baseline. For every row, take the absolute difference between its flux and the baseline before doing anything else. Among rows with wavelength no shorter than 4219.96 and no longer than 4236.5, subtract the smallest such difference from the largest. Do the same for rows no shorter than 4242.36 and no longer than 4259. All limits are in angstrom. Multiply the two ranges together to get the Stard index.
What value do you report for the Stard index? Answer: 39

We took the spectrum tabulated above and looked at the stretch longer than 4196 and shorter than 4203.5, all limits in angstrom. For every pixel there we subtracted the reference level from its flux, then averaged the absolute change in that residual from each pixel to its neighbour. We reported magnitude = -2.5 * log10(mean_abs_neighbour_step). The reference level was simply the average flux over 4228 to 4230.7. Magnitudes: -0.3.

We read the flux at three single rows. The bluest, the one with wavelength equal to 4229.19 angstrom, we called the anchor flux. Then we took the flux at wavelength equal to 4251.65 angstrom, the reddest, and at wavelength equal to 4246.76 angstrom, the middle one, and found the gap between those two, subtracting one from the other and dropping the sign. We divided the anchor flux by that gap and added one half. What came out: 4.2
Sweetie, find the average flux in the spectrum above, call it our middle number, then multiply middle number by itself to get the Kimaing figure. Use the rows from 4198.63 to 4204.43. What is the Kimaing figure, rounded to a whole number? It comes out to 83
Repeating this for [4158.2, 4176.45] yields 65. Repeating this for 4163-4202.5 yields 60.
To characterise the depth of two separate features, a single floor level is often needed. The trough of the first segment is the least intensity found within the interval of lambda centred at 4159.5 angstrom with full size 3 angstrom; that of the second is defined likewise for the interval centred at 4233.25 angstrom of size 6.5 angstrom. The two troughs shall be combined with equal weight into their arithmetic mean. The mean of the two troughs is 10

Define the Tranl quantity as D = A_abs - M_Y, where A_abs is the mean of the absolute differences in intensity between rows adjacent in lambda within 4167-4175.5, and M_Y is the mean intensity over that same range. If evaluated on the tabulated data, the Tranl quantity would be -3.0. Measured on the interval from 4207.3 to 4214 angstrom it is -11.6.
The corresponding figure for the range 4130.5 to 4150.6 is -6.1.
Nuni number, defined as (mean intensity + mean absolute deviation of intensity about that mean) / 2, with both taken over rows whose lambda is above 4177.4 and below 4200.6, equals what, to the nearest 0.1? 4.9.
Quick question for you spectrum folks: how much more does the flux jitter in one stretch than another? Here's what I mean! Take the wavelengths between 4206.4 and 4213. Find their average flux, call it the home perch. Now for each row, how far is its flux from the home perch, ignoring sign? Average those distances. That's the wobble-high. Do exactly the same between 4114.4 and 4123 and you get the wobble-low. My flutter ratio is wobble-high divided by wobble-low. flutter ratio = 1.9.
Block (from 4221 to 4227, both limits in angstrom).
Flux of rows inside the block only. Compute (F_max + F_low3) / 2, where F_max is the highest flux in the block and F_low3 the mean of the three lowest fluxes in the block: 8.6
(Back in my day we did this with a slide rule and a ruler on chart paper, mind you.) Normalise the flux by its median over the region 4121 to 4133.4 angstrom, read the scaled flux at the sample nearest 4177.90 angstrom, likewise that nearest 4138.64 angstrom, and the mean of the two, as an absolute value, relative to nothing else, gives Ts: 0.97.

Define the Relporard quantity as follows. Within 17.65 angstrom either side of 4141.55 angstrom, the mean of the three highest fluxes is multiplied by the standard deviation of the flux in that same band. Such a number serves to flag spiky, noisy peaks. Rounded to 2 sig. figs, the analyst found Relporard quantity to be 35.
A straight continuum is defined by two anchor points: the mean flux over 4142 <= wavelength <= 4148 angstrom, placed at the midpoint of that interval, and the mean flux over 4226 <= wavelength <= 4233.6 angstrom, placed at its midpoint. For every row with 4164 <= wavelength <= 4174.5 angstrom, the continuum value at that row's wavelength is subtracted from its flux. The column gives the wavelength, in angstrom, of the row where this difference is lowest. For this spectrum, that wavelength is 4169.25 angstrom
